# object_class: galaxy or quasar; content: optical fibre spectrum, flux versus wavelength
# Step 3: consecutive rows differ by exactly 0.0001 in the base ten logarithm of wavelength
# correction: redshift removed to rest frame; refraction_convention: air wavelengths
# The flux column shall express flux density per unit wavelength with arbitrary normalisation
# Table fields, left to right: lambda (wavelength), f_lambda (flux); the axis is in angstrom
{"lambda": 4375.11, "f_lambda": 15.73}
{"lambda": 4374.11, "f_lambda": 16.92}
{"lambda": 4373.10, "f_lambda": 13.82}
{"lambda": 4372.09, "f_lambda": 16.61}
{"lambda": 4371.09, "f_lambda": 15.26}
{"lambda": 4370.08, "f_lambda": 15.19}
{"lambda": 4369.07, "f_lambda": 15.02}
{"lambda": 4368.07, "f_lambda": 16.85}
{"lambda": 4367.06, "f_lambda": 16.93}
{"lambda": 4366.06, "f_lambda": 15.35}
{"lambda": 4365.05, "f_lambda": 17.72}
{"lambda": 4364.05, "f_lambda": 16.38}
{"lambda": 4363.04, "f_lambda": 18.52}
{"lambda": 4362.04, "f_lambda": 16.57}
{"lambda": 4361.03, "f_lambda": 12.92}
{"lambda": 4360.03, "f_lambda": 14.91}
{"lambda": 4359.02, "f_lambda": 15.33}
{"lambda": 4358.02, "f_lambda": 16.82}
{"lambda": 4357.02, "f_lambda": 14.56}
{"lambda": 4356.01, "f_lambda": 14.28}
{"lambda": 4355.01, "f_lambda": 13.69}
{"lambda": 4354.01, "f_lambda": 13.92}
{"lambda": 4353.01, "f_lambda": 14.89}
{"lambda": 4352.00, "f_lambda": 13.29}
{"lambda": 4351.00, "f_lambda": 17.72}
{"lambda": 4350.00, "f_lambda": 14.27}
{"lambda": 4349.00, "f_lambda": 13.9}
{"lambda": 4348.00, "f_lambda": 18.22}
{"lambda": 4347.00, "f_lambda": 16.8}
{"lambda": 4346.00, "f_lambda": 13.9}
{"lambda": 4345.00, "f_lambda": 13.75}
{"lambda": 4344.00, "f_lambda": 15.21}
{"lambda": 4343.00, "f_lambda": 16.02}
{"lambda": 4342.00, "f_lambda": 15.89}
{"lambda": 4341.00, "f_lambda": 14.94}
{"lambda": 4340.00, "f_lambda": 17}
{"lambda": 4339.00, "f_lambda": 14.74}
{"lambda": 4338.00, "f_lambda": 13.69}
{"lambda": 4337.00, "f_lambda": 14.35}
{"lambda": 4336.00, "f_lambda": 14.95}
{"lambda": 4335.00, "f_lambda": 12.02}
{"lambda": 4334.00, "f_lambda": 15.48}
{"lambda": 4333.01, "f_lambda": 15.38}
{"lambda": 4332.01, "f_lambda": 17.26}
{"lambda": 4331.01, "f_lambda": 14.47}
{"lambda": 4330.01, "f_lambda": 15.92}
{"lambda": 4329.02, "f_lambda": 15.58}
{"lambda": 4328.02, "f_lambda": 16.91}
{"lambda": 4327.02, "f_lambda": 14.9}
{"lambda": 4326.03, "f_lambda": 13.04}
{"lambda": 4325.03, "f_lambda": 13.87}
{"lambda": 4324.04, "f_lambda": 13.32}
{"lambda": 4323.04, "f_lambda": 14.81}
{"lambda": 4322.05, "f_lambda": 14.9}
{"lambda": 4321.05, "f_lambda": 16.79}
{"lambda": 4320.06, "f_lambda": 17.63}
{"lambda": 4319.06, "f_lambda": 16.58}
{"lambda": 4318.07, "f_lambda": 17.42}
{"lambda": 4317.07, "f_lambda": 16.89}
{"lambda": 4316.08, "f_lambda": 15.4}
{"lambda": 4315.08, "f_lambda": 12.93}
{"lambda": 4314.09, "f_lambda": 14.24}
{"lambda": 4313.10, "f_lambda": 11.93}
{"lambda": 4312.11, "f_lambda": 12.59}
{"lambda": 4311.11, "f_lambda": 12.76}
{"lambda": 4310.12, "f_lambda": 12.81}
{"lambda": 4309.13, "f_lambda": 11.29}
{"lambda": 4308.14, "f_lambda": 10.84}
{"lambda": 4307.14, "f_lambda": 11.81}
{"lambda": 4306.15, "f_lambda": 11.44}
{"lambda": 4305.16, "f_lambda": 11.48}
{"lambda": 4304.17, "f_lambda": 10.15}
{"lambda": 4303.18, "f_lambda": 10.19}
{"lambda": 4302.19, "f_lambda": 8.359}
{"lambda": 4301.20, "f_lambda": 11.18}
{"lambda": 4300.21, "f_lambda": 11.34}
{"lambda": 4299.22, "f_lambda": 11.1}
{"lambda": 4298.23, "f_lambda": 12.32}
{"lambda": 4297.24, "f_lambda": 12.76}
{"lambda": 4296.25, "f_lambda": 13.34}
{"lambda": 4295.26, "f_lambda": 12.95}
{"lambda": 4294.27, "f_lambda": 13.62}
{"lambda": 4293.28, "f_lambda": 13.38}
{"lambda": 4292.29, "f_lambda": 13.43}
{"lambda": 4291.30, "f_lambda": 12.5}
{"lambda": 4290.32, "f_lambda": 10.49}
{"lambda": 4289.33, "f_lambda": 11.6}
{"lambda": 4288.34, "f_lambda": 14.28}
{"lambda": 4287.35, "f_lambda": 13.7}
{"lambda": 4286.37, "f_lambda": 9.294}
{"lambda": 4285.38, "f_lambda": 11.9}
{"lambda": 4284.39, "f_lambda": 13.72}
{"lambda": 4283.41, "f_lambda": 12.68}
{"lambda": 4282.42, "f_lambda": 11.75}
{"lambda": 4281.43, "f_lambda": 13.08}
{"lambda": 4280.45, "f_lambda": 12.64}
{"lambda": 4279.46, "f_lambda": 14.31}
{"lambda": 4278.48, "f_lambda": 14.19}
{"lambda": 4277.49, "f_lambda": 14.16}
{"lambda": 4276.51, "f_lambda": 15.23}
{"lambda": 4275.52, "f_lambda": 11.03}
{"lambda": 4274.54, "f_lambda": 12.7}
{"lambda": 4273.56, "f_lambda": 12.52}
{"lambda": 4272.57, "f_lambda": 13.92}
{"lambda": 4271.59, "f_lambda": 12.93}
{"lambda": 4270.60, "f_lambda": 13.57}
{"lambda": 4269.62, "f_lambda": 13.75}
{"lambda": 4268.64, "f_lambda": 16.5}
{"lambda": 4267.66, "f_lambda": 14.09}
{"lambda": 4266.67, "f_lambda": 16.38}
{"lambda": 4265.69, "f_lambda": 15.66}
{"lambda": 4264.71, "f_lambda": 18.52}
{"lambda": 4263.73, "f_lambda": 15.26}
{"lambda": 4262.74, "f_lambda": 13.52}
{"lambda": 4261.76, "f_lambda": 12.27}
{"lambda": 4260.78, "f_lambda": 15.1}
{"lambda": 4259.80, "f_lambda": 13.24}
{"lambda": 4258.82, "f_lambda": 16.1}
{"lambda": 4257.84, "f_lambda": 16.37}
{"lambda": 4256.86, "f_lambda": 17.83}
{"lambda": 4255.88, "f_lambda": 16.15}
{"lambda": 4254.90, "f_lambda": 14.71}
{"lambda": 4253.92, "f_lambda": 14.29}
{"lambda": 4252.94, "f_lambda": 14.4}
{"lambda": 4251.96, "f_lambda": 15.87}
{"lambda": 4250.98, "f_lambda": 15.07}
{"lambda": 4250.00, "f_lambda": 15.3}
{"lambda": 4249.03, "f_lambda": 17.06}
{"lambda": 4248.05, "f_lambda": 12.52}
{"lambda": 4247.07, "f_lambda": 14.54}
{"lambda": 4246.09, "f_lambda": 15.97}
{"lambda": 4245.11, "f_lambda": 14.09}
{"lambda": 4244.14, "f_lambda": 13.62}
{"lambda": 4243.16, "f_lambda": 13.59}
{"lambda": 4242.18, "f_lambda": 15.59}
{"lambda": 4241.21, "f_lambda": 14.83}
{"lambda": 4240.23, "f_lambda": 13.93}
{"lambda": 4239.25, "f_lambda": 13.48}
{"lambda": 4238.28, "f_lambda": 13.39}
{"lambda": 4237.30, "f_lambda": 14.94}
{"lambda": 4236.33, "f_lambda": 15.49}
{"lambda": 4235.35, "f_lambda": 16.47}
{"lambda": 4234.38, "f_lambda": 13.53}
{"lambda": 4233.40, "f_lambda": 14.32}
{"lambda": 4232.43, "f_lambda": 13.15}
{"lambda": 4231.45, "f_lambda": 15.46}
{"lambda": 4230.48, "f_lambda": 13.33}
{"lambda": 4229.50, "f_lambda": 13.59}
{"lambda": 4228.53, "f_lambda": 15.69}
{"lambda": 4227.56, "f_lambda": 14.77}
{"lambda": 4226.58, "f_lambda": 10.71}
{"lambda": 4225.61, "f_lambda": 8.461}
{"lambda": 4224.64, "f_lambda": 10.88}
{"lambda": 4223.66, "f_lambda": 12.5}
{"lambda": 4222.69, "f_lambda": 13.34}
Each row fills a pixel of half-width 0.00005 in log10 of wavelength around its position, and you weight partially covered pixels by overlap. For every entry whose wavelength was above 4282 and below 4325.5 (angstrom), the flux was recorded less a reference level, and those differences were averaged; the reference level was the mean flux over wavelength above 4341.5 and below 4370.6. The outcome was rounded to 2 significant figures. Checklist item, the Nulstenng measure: -2.6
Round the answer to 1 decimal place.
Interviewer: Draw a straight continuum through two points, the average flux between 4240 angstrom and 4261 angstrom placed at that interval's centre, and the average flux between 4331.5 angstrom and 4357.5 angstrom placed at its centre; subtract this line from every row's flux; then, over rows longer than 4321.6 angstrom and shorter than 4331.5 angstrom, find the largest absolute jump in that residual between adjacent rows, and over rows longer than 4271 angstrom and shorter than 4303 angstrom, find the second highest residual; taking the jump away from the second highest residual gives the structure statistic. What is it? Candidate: -2.7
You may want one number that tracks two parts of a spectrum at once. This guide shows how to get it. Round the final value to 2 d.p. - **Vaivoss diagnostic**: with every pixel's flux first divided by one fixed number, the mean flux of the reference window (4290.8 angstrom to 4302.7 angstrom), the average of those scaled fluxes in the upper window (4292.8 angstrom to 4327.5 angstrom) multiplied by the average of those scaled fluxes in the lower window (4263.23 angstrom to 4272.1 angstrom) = 1.34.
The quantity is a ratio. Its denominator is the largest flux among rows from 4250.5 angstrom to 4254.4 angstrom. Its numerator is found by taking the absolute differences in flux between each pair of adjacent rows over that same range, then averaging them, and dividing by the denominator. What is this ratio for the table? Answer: 0.05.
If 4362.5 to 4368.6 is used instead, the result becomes 0.08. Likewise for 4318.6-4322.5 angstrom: 0.07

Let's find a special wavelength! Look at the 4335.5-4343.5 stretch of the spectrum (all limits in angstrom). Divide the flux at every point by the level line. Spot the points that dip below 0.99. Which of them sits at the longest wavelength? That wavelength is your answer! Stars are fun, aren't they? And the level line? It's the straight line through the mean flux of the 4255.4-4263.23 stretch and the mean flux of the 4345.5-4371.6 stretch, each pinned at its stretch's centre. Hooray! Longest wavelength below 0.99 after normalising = 4341.00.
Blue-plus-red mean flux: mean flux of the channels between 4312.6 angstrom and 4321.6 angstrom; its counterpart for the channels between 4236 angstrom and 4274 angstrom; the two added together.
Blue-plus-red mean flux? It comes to 30.3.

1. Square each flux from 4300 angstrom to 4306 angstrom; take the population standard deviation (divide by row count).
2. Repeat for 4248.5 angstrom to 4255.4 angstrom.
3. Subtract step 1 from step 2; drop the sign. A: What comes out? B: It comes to 7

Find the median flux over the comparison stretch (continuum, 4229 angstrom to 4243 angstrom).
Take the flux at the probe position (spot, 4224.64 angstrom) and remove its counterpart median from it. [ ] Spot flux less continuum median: -3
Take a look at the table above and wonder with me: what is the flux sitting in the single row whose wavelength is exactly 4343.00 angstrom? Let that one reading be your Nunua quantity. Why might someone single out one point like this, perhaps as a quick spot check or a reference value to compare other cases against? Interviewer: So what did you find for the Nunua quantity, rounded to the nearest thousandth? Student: 16.020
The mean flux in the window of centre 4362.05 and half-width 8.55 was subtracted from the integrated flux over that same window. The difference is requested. 251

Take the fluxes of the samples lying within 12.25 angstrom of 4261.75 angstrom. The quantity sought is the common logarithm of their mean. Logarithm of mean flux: 1.17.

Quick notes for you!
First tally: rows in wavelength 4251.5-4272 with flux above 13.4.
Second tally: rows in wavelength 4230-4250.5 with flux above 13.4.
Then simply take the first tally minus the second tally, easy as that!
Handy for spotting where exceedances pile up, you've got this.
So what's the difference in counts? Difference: 1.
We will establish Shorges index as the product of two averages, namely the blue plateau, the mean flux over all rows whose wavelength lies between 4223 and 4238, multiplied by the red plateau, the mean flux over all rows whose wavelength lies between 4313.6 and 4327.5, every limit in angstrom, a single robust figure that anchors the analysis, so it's 206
